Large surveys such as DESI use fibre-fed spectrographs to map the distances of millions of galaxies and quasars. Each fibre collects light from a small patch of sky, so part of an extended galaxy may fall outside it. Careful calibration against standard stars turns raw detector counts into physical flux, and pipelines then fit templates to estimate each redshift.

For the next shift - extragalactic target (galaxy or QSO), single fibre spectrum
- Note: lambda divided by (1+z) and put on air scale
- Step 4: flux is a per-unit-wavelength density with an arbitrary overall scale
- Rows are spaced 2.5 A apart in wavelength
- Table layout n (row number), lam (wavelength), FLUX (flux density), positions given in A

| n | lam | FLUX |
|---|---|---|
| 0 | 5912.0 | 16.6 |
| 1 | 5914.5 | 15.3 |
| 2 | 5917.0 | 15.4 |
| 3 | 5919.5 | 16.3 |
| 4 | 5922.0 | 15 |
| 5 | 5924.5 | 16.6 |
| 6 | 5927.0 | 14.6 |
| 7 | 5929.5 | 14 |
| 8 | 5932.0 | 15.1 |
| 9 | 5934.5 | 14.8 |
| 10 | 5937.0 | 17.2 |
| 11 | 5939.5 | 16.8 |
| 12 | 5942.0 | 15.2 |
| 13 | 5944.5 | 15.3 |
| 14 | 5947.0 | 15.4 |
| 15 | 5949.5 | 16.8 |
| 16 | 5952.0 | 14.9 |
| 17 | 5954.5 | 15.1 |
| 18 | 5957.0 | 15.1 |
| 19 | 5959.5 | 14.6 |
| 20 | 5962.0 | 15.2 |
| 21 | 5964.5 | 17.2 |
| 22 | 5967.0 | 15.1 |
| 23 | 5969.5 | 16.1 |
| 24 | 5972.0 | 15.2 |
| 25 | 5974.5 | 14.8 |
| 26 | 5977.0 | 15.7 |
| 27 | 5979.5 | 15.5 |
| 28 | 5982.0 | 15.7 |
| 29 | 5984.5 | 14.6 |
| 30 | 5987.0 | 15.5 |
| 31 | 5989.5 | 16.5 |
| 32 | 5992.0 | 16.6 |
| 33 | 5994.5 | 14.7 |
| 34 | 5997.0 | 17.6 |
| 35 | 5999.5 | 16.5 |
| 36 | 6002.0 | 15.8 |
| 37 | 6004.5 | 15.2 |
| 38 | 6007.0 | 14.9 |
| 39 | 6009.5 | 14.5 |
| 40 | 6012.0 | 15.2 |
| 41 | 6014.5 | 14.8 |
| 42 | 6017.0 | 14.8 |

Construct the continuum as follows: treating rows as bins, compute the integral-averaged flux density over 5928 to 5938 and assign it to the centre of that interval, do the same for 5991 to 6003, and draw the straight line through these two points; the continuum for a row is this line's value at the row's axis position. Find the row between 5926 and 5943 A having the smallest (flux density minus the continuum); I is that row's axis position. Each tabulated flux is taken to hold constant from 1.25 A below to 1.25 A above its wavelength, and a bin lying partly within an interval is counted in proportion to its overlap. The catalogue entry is 5929.5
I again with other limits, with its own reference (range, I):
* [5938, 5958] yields 5952.0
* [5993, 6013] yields 6009.5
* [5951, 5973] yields 5959.5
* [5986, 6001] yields 5994.5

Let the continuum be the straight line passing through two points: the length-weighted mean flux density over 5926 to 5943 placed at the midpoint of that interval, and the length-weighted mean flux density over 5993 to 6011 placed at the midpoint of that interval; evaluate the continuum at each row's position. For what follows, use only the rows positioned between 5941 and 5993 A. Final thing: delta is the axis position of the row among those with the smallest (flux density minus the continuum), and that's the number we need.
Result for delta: 5984.5 A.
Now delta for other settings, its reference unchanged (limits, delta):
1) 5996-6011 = 6009.5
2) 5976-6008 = 5984.5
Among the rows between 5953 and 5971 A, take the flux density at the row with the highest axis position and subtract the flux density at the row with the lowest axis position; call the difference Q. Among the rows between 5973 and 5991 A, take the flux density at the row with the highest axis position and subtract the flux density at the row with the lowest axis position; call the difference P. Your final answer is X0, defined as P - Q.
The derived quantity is 0.7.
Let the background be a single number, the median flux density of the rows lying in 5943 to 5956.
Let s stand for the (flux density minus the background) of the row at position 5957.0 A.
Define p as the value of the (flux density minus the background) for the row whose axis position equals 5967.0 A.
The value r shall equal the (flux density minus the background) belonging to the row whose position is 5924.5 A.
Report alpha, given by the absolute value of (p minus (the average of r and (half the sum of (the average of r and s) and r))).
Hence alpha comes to 1.3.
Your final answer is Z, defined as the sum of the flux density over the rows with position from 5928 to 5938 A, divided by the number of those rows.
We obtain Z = 15.3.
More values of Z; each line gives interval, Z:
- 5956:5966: 15.5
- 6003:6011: 14.9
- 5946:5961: 15.3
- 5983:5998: 15.9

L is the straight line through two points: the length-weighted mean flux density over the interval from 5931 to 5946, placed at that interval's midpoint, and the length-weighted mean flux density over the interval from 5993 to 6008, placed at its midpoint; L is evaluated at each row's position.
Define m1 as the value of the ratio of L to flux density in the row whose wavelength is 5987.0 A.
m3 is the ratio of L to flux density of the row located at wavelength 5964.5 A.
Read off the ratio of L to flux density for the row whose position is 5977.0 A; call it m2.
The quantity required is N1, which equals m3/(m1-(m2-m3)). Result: 0.99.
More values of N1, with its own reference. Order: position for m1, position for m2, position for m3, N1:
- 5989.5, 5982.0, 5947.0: 1.05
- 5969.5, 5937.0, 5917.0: 0.94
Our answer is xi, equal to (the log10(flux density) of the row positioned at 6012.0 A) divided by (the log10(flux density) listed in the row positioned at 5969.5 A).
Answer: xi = 0.98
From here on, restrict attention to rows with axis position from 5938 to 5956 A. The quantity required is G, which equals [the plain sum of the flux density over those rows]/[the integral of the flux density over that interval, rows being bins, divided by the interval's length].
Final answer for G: 6.99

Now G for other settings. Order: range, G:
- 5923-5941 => 7.01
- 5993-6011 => 7.00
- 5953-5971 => 7.01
